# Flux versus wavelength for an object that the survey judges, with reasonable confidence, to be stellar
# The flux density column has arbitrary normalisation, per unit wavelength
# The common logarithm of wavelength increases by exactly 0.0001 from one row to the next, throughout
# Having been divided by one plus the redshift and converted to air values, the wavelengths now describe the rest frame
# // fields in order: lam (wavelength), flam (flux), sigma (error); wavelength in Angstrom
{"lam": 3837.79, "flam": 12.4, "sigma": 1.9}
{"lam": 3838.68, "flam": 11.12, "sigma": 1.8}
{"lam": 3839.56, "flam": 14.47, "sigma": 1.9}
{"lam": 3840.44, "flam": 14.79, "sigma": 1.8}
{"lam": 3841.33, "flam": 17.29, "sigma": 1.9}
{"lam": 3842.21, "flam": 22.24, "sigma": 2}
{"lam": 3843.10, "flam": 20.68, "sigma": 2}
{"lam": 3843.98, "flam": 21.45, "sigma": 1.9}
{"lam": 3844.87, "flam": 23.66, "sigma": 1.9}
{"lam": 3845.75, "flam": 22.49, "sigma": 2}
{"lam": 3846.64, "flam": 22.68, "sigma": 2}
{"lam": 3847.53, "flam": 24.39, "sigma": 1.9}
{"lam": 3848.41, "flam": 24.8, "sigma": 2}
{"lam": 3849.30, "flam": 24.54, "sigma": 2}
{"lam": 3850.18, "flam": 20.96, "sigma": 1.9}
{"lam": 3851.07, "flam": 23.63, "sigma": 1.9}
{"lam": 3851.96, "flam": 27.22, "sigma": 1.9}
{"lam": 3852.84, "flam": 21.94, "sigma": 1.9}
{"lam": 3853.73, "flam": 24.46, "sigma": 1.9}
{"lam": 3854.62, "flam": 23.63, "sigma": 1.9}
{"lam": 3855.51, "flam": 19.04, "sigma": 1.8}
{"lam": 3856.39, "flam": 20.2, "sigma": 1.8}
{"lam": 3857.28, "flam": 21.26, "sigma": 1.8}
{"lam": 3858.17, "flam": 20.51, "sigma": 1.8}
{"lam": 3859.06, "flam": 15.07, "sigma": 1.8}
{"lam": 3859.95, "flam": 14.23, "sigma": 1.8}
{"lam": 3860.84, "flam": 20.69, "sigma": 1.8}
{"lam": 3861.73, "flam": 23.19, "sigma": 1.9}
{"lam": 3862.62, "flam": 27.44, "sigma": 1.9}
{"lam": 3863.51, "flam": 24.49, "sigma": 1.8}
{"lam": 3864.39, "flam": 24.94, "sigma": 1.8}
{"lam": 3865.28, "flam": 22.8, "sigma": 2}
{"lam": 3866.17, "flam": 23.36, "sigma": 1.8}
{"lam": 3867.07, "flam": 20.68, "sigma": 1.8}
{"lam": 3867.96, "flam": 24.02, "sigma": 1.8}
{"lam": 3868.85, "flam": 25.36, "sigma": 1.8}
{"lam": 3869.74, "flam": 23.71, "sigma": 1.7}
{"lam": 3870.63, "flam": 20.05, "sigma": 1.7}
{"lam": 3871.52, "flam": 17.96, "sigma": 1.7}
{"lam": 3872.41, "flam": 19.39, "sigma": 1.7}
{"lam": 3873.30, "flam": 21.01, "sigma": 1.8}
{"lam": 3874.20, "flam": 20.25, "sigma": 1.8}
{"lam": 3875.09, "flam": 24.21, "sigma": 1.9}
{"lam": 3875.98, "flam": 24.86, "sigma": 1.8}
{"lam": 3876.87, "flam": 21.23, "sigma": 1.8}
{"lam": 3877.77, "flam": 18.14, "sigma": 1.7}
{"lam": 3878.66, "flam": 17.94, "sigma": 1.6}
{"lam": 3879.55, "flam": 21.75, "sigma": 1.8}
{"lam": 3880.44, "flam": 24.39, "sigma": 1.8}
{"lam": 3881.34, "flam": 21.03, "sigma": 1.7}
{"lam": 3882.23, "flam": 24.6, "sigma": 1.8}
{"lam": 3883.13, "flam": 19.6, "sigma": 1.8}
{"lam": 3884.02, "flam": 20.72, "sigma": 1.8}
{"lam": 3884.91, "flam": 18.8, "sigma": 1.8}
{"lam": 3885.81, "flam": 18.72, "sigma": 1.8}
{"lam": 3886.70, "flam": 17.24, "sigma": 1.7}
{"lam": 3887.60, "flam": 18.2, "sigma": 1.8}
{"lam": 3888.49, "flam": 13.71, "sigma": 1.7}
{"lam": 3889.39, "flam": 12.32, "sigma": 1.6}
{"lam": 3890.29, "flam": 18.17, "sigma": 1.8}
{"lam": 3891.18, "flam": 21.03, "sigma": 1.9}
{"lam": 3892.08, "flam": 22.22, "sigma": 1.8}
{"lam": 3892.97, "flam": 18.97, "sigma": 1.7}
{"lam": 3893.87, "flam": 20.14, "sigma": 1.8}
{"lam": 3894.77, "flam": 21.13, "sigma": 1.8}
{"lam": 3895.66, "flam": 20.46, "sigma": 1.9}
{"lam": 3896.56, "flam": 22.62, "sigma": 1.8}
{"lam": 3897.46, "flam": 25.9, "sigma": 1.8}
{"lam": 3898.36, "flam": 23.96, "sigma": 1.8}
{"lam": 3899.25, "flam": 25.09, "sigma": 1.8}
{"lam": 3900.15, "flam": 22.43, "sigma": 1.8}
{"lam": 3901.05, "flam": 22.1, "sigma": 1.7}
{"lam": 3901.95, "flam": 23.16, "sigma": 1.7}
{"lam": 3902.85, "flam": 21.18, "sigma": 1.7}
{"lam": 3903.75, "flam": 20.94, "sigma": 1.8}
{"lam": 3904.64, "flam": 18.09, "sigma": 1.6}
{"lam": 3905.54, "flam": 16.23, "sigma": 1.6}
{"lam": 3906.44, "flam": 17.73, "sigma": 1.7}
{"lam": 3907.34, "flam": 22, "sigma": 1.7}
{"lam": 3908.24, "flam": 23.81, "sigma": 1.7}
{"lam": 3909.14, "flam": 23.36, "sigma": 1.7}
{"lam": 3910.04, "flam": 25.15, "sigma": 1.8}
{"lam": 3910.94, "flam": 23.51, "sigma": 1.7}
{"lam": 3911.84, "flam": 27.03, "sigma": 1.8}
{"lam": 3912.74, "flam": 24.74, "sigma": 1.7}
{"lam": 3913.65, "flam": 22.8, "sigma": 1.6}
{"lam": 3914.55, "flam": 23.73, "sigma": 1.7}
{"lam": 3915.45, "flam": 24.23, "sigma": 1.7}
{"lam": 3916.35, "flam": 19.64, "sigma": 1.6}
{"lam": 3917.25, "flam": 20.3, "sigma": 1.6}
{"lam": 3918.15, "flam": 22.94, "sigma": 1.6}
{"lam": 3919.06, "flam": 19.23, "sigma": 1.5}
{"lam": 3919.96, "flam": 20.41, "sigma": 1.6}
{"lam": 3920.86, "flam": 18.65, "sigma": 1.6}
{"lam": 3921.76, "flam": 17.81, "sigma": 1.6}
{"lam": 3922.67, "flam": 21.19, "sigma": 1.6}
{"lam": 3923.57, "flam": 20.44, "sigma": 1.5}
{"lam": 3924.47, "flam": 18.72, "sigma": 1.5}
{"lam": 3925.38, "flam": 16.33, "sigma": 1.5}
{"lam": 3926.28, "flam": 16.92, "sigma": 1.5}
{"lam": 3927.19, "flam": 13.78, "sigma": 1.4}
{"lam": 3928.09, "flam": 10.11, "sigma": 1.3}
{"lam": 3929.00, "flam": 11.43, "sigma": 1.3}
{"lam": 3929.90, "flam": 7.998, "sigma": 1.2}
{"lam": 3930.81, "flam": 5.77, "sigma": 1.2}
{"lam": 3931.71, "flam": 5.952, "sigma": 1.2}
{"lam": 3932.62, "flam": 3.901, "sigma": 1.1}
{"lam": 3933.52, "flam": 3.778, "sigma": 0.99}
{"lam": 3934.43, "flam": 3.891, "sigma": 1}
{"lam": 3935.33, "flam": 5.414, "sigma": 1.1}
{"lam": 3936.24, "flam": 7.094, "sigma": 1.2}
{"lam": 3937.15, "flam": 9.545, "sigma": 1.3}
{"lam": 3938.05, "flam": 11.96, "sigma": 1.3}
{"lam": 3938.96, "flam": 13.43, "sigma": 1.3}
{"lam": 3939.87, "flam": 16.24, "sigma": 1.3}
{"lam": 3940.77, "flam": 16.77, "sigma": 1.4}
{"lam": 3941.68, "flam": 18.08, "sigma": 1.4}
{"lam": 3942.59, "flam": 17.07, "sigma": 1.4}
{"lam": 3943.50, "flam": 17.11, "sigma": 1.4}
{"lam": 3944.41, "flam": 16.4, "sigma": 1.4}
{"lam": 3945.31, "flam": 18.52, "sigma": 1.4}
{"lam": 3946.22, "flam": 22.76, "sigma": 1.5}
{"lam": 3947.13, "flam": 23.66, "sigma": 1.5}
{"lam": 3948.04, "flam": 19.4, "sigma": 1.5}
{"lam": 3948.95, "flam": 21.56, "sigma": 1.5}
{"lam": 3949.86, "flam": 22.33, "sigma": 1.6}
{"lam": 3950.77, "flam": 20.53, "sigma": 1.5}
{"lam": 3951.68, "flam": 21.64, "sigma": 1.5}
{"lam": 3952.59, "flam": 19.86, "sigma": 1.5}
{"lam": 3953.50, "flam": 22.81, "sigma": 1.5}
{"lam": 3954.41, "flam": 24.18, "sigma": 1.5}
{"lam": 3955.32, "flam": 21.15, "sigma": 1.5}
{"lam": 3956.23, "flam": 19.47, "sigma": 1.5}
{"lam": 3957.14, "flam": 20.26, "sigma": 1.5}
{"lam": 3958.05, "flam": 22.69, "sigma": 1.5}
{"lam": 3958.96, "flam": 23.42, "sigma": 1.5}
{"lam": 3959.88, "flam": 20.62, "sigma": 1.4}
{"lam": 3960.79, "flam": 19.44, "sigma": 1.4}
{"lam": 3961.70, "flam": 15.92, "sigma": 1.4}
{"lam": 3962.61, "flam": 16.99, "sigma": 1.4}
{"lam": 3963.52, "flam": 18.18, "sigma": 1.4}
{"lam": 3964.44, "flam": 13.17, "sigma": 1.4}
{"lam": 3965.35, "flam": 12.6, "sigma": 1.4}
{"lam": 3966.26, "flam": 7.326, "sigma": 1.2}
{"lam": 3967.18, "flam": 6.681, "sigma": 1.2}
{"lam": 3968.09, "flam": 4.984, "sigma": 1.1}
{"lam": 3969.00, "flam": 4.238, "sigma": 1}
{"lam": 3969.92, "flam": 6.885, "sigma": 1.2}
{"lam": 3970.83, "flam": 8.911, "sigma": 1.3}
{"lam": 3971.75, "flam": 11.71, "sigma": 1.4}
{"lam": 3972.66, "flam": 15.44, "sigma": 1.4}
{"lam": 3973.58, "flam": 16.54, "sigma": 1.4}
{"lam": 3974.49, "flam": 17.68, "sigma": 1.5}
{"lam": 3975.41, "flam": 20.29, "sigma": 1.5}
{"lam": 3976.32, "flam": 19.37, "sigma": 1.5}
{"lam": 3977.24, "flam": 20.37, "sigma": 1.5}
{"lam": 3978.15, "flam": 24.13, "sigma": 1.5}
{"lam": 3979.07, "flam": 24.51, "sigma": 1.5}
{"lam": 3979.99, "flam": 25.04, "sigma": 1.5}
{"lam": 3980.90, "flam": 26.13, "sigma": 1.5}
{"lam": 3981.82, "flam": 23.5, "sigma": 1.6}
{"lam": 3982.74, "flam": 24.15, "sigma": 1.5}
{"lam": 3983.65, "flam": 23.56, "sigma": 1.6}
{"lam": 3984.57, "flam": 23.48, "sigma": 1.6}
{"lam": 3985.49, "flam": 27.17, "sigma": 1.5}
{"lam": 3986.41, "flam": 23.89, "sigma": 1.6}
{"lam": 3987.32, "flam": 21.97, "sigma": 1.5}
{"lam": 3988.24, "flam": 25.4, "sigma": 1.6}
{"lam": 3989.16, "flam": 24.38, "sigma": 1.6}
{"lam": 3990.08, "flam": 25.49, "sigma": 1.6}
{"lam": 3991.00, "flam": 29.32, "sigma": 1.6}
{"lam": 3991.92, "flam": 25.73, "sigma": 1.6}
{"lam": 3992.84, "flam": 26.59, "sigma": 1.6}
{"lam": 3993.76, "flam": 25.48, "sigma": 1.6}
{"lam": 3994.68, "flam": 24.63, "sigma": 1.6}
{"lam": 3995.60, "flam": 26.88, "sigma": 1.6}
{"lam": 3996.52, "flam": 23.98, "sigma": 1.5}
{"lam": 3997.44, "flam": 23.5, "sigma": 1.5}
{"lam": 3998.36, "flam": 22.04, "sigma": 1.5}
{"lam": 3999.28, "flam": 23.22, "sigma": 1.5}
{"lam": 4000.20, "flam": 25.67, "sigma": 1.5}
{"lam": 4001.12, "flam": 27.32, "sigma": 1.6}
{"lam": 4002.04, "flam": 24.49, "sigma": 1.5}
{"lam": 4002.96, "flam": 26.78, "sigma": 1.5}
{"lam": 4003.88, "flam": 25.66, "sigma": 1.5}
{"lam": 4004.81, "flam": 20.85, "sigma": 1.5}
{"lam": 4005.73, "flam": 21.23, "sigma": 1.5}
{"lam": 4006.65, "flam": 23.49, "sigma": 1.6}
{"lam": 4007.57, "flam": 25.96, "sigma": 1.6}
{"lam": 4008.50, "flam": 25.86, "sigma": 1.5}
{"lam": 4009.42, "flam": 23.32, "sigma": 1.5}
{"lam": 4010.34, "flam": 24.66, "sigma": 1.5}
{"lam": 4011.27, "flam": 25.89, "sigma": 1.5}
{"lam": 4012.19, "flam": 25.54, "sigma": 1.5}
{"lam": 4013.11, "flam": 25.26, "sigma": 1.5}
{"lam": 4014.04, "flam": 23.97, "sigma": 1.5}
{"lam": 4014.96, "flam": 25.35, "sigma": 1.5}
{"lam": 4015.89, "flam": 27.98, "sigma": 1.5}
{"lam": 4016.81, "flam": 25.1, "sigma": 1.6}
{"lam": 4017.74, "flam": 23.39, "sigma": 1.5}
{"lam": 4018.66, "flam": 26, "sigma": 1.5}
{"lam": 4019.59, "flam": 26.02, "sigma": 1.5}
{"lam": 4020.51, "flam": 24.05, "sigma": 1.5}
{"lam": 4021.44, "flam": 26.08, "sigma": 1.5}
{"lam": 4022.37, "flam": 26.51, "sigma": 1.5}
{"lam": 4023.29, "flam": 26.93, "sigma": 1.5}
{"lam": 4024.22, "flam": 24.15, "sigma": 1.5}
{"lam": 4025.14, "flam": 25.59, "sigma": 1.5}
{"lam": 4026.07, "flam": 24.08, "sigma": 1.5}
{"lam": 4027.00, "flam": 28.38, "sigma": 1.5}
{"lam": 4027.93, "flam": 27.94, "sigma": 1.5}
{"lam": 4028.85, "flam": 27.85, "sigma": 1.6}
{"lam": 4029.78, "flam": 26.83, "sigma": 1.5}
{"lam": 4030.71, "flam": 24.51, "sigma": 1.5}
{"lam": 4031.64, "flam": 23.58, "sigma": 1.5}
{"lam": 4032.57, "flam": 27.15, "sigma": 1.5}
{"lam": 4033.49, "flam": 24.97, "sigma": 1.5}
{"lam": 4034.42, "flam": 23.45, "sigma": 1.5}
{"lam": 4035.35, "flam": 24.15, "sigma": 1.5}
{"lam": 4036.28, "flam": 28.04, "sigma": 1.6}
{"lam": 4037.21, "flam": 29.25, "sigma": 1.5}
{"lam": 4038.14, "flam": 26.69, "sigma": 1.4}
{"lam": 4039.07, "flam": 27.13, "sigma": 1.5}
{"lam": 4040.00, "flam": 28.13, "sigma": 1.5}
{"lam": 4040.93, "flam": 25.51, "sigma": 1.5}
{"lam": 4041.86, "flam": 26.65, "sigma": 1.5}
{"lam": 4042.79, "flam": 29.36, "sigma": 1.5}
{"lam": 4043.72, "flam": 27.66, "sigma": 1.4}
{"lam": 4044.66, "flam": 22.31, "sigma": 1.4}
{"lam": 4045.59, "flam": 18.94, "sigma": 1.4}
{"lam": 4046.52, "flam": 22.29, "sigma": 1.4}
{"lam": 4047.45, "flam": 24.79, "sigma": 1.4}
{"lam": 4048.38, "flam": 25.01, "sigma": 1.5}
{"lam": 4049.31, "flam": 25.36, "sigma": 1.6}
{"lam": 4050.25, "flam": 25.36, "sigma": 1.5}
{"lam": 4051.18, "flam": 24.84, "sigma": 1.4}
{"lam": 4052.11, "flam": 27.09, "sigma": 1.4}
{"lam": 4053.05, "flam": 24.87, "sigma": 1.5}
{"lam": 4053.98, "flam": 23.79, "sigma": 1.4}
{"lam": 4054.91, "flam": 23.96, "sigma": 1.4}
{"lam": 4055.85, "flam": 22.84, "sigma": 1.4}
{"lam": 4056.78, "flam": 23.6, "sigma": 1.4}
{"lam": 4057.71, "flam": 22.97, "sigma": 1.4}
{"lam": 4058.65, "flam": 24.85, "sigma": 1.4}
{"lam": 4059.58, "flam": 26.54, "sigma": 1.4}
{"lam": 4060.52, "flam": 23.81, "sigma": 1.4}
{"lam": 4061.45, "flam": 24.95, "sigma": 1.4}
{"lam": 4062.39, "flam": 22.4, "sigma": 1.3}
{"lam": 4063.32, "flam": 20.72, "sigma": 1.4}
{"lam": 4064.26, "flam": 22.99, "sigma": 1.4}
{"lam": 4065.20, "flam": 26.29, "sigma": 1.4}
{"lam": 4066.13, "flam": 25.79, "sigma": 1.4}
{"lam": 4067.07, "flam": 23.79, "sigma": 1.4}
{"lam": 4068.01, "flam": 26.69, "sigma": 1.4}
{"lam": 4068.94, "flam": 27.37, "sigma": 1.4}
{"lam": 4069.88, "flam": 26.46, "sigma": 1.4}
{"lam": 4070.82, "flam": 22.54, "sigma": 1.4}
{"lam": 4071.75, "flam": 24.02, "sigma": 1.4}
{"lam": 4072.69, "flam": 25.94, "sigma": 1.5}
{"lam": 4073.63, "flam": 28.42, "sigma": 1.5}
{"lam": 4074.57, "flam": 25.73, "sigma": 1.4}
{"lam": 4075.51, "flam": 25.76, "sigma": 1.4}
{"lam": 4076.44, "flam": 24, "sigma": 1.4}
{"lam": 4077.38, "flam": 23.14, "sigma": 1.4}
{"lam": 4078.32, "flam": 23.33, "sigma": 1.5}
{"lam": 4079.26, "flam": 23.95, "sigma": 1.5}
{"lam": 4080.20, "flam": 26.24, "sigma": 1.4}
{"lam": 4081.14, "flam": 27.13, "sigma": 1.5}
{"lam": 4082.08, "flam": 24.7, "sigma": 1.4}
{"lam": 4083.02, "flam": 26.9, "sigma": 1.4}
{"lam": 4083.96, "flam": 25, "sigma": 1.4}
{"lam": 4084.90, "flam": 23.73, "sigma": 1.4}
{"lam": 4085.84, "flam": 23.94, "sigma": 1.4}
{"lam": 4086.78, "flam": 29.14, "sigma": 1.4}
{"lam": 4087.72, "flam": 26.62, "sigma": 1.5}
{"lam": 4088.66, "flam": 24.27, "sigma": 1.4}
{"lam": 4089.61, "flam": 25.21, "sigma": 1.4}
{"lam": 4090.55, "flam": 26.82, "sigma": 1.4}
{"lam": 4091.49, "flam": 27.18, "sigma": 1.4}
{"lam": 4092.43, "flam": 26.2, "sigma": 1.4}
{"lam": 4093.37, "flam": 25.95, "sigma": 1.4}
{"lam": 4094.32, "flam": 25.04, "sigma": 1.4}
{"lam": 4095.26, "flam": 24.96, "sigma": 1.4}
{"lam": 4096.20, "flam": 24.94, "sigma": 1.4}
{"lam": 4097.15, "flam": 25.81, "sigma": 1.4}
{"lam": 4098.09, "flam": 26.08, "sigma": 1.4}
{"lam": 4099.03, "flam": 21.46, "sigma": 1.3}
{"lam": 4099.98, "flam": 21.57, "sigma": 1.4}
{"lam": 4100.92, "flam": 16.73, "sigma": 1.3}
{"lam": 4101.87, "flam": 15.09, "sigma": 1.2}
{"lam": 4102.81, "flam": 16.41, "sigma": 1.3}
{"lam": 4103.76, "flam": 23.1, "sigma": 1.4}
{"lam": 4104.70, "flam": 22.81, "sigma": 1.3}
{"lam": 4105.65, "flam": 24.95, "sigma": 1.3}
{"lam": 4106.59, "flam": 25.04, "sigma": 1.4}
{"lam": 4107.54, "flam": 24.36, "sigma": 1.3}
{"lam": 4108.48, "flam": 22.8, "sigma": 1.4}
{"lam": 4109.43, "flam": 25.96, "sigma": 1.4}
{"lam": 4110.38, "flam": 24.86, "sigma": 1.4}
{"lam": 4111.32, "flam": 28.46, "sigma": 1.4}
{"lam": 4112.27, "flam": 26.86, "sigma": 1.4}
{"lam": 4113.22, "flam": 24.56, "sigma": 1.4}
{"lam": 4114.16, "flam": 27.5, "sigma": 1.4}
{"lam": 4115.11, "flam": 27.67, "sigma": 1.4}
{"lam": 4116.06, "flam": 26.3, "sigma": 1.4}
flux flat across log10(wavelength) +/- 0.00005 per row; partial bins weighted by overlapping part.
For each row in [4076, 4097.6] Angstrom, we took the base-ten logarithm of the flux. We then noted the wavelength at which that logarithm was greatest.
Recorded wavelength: 4086.78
